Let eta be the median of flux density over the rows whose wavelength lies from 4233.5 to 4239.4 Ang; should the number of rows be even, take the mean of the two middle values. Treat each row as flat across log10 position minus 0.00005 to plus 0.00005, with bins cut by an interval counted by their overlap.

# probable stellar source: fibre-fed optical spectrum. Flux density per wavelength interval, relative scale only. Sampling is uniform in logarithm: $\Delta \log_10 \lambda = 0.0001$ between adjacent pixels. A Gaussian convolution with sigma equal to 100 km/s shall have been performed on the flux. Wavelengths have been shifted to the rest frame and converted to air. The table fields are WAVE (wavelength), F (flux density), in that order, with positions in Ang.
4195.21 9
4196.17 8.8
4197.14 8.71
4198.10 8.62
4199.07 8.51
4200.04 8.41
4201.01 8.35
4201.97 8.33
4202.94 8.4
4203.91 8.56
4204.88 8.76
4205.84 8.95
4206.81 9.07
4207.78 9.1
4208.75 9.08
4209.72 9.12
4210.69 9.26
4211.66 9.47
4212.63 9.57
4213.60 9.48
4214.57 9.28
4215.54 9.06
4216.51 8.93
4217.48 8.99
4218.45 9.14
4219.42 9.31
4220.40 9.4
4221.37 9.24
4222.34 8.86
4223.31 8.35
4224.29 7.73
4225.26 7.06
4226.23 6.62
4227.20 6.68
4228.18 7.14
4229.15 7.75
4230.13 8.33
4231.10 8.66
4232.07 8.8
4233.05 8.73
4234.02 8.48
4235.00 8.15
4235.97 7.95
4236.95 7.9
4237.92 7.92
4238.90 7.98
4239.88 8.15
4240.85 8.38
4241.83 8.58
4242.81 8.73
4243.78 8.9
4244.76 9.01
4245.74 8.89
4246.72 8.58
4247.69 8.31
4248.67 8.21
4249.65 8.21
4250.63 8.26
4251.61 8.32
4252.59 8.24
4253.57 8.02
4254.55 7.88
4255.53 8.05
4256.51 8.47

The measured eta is 8.0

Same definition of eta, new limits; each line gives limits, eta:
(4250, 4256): 8.1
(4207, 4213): 9.2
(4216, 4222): 9.2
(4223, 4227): 7.4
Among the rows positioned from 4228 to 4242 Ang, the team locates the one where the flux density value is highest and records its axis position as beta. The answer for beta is 4232.07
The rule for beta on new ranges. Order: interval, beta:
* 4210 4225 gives 4212.63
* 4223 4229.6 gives 4223.31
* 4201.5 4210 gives 4209.72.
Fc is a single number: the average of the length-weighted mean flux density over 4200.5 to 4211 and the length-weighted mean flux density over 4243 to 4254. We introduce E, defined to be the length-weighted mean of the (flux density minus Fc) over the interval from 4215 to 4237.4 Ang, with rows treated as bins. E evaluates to -0.3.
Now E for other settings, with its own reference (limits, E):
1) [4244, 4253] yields -0.2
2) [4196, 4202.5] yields -0.1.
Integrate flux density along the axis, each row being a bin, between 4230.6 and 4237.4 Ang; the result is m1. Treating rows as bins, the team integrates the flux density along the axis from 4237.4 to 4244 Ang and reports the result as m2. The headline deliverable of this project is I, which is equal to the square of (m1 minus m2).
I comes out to 3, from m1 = 57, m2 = 55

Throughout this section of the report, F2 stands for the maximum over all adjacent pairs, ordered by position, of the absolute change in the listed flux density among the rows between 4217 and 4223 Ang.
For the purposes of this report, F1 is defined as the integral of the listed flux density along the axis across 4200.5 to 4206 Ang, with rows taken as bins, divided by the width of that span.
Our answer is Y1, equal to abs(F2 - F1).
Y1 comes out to 8.2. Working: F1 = 8.5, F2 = 0.38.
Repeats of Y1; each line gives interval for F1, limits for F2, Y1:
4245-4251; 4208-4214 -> 8.2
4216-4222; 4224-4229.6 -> 8.5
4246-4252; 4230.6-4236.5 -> 8.0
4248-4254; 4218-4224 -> 7.7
